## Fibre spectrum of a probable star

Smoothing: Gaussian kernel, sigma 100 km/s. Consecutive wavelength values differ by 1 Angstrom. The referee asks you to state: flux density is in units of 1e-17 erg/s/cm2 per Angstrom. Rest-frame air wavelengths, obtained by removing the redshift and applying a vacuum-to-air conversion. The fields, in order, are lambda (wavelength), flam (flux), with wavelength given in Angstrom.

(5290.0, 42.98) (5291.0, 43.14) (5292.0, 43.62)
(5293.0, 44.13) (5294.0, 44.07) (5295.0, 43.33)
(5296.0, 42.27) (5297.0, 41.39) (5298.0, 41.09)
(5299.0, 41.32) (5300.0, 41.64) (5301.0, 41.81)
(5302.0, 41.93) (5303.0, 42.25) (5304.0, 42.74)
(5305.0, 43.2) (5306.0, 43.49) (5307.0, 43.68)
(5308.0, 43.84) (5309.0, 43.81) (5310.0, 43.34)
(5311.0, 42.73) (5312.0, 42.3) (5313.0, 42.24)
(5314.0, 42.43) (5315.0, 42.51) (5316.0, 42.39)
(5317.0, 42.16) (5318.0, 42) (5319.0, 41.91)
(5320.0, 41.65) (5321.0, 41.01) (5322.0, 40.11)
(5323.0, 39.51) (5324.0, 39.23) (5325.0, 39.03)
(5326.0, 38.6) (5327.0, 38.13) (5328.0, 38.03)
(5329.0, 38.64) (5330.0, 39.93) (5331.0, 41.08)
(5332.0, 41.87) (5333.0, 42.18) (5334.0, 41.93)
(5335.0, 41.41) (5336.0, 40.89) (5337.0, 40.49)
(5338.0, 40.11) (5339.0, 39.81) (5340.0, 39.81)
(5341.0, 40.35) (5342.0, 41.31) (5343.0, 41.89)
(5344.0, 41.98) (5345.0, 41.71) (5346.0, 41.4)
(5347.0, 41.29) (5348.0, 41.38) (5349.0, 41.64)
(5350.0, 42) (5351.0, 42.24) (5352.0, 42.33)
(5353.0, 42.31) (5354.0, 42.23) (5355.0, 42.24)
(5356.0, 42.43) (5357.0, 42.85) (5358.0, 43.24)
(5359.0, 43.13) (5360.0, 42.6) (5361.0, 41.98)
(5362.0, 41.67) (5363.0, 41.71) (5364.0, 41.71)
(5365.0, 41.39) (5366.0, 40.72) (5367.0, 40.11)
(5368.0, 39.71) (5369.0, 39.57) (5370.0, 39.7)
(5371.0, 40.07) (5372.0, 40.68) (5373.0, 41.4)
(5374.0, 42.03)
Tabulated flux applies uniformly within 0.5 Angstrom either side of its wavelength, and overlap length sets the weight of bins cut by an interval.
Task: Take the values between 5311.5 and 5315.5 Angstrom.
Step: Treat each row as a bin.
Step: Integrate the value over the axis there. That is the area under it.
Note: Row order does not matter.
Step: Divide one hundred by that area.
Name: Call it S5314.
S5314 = 0.59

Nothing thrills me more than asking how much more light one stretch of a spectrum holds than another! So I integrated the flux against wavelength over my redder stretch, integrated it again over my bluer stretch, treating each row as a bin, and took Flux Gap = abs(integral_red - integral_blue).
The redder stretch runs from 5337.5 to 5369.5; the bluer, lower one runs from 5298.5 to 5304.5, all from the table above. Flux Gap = 1077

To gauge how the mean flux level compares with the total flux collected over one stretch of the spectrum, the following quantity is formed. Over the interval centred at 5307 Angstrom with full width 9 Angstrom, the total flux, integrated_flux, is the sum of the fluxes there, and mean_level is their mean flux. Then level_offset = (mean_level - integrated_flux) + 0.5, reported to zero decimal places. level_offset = -345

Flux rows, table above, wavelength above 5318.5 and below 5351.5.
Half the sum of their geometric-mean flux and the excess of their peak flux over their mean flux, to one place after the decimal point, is 21.1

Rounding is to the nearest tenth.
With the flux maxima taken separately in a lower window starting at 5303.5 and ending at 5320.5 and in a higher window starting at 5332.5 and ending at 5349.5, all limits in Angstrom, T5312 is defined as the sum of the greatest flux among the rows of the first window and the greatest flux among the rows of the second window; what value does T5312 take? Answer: 86.0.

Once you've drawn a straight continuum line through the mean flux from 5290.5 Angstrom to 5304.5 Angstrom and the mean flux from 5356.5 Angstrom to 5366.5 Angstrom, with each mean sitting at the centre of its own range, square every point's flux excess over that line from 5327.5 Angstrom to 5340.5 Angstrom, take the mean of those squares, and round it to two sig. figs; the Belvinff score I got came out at 4.7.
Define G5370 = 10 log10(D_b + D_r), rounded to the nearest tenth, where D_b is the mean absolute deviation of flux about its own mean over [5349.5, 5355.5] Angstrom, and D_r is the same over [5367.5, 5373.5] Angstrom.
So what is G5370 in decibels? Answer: -1.9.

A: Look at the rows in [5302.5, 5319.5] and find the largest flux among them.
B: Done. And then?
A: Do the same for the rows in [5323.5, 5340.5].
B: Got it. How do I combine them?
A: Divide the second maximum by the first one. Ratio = 0.96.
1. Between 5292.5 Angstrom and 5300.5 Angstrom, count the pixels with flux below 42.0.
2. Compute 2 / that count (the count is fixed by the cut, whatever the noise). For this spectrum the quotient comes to 0.50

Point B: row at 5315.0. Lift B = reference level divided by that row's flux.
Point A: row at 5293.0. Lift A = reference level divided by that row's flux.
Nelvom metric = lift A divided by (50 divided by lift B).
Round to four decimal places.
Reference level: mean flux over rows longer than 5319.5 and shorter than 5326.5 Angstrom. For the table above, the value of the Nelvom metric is 0.0170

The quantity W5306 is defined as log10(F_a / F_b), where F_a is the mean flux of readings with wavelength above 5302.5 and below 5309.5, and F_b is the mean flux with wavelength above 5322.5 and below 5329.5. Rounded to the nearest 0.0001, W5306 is 0.0482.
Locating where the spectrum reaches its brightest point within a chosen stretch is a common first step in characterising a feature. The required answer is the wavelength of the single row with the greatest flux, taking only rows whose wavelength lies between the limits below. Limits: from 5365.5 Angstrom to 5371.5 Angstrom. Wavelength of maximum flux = 5366.0 Angstrom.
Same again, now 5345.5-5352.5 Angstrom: 5352.0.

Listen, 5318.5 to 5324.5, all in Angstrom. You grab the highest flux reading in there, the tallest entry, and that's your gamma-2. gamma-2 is 41.91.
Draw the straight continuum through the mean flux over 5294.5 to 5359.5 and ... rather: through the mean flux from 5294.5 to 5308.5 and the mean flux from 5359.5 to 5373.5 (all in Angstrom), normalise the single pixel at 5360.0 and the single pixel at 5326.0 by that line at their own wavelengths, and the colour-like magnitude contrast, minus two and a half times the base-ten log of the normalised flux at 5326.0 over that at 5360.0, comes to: 0.13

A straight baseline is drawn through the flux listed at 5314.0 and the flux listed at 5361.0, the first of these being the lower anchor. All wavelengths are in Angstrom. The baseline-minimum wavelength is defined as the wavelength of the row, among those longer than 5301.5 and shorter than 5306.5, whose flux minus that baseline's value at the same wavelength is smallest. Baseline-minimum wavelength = 5302.0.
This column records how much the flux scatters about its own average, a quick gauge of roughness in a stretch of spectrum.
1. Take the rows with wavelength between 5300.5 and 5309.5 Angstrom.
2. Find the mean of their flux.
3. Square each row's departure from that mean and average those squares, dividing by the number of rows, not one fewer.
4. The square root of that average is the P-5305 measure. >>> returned 0.77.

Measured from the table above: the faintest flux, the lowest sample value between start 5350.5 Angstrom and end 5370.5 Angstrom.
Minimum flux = 39.57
